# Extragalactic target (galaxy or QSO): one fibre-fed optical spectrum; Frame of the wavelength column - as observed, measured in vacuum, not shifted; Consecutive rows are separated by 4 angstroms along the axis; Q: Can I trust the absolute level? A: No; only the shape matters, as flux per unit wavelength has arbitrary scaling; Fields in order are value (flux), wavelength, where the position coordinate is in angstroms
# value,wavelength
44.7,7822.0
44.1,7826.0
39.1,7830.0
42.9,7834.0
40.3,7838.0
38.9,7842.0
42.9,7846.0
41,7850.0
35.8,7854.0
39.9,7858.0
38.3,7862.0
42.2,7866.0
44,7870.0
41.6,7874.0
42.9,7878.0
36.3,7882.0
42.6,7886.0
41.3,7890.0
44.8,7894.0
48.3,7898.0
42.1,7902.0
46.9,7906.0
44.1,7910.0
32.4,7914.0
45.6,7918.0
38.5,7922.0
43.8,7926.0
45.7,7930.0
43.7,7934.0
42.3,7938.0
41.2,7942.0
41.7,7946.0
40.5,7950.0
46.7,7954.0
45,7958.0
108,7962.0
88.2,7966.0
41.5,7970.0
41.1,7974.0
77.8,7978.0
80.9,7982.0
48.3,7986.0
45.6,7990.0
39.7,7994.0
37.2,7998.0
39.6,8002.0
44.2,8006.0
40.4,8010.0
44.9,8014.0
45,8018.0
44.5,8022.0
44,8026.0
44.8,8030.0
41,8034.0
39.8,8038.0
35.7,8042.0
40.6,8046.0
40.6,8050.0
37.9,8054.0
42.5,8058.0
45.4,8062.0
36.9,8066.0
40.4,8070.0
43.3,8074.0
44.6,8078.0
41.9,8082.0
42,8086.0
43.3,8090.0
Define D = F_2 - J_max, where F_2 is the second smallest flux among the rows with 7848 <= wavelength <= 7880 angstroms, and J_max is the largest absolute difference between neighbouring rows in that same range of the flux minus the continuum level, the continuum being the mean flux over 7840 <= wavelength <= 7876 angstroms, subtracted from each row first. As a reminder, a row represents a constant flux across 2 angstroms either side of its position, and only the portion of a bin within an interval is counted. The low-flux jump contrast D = 33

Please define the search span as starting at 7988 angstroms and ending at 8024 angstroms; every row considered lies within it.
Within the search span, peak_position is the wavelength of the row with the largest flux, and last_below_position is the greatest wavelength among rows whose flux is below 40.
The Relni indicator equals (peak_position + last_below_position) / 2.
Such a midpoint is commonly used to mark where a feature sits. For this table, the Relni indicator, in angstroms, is 7996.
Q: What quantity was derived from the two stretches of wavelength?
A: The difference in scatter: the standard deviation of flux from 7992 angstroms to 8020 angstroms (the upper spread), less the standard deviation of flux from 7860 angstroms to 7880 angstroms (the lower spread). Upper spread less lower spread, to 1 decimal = 0.9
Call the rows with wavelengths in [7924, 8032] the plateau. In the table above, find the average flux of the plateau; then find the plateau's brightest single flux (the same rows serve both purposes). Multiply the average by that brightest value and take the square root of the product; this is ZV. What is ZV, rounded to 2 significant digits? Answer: 73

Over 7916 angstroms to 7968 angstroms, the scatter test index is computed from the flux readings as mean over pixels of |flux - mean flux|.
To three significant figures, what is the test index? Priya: 14.3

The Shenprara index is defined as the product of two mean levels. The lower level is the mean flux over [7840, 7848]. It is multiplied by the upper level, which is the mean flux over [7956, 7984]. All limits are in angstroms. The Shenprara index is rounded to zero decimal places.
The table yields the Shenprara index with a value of 2819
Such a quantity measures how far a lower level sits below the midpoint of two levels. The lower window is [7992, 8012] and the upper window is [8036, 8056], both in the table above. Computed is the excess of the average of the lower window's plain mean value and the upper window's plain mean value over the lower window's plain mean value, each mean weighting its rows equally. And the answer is -1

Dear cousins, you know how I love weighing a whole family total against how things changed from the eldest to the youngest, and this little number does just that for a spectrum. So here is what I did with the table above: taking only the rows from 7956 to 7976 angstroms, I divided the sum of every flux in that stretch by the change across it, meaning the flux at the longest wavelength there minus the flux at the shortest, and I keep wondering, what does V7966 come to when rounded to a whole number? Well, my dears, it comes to -83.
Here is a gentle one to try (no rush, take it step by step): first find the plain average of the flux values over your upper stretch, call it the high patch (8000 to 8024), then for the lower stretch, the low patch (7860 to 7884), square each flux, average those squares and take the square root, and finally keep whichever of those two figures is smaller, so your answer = 41.0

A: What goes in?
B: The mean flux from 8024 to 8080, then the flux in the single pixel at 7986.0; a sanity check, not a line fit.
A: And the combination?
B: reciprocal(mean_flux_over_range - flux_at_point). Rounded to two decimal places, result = -0.14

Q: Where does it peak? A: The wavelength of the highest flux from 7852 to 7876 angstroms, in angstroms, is 7870.0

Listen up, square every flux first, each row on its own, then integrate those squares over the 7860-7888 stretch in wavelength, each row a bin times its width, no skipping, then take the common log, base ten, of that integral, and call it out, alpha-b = 4.68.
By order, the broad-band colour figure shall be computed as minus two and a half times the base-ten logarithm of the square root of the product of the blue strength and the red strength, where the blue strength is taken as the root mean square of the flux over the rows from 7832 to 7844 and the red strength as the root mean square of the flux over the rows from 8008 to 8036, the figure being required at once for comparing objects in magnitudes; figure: -4.06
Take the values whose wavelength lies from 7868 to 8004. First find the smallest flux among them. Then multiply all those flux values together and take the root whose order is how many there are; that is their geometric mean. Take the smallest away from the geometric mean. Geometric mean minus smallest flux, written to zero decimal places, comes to 14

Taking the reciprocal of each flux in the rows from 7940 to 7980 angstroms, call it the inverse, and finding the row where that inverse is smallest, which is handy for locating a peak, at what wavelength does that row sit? 7962.0 angstroms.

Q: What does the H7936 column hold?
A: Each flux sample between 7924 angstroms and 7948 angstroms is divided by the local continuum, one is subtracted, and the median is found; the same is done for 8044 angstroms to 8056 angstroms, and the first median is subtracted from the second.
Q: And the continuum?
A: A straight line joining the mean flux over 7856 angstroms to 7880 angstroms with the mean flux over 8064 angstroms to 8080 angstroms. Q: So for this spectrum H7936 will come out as -0.06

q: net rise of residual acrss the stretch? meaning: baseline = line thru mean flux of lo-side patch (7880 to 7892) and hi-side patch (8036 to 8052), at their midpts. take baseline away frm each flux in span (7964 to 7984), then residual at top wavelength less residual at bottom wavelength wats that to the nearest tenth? -7.2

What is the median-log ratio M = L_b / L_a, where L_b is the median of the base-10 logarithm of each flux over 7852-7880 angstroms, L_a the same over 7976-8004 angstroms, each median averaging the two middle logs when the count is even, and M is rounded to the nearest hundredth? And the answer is 0.98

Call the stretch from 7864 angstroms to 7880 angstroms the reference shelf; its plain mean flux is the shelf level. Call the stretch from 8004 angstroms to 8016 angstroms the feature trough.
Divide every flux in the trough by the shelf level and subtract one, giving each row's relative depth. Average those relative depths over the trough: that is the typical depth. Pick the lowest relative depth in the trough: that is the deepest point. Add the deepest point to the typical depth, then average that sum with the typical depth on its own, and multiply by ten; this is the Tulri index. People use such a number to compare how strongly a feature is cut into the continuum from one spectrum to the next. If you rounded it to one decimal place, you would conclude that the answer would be -0.2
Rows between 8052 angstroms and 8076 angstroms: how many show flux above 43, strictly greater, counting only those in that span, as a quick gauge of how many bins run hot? 2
